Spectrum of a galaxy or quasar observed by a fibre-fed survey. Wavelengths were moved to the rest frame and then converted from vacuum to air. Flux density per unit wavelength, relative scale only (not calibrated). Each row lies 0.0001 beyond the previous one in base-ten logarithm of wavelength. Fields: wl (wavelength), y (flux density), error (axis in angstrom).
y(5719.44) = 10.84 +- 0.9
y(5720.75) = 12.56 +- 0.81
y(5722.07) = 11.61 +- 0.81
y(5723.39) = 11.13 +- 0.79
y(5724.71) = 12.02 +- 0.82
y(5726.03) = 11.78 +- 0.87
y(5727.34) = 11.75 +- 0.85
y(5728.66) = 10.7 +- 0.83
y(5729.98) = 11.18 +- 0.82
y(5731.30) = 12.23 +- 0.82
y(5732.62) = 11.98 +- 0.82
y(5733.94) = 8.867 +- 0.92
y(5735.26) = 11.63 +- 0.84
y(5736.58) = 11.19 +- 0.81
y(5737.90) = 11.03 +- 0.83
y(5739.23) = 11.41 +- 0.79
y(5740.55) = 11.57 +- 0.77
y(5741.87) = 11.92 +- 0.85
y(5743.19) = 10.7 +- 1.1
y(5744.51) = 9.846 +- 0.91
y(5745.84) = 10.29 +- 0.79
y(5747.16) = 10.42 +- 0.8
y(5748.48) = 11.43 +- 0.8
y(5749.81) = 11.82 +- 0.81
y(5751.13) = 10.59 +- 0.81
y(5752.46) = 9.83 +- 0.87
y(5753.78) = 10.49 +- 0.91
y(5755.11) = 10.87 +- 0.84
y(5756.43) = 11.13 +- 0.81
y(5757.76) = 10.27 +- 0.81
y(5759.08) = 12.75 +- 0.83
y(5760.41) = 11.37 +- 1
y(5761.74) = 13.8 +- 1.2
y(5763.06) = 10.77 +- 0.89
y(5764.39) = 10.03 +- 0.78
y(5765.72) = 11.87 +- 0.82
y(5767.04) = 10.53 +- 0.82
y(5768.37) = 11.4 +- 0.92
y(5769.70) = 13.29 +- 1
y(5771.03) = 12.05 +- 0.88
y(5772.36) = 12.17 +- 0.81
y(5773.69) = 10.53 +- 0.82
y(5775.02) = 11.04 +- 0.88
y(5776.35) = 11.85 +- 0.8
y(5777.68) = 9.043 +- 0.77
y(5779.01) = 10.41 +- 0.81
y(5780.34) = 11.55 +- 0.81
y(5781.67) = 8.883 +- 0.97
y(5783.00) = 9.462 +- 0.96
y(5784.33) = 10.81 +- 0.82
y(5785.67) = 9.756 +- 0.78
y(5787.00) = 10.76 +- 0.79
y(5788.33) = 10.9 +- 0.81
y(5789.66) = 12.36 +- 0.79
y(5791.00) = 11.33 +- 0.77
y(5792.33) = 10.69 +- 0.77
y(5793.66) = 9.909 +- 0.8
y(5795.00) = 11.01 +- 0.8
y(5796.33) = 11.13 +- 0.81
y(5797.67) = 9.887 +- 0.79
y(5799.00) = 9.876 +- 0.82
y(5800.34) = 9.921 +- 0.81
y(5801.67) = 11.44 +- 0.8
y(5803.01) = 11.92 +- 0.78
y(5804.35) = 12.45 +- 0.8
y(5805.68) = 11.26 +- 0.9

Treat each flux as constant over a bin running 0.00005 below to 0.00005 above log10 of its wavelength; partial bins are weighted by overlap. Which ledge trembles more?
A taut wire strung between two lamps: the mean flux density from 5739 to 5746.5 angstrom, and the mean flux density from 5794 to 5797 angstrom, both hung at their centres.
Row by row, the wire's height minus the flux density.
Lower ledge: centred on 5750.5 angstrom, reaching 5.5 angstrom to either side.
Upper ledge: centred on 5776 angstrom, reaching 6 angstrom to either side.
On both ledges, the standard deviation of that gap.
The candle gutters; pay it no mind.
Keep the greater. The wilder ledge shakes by 1.2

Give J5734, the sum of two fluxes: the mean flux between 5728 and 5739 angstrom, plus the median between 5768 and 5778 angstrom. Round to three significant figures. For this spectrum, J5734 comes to 22.7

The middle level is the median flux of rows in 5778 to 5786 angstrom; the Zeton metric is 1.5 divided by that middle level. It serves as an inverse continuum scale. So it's 0.149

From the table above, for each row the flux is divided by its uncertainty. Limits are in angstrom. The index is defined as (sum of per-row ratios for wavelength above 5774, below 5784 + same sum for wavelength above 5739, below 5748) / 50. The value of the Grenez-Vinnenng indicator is 3.51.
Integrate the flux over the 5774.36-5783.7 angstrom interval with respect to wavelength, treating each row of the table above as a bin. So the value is 96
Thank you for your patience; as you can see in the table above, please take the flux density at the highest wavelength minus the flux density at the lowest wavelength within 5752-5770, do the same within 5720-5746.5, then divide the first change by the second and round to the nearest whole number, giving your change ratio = -2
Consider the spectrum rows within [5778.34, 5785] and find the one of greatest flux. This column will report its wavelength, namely 5780.34 angstrom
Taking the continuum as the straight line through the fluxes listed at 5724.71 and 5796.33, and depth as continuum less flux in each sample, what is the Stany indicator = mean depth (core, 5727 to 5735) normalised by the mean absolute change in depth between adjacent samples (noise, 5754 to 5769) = 0.54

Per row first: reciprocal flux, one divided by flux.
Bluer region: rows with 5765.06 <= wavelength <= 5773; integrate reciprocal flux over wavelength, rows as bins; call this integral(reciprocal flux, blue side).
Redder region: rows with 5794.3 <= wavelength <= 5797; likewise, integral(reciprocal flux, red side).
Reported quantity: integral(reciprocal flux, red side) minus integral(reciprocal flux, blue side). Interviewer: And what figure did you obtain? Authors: -0.43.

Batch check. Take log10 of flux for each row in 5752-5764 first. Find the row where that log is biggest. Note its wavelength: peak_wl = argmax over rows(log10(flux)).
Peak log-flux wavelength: 5761.74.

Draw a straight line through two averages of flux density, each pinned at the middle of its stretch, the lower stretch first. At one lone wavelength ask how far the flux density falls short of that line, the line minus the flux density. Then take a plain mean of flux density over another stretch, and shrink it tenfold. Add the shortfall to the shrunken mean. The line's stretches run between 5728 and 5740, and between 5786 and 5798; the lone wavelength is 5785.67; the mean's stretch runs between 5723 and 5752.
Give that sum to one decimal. 2.3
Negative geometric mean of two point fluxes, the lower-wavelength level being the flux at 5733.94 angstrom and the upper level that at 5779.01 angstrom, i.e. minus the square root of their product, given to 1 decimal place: -9.6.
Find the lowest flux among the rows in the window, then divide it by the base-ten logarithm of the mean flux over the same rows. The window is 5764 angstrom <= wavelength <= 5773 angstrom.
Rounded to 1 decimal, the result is 9.4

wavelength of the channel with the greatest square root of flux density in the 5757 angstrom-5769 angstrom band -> 5761.74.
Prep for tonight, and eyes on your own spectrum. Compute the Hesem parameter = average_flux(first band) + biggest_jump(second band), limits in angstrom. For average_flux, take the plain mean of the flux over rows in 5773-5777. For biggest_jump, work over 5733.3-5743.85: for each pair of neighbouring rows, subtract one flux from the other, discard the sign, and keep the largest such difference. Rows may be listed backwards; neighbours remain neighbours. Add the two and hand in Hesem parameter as 13.9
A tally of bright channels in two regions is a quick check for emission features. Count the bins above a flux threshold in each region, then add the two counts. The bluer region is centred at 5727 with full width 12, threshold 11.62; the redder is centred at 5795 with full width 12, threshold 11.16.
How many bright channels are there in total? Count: 7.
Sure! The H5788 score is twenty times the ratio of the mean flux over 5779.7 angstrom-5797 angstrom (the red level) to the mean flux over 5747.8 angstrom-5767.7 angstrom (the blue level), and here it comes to 19.1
